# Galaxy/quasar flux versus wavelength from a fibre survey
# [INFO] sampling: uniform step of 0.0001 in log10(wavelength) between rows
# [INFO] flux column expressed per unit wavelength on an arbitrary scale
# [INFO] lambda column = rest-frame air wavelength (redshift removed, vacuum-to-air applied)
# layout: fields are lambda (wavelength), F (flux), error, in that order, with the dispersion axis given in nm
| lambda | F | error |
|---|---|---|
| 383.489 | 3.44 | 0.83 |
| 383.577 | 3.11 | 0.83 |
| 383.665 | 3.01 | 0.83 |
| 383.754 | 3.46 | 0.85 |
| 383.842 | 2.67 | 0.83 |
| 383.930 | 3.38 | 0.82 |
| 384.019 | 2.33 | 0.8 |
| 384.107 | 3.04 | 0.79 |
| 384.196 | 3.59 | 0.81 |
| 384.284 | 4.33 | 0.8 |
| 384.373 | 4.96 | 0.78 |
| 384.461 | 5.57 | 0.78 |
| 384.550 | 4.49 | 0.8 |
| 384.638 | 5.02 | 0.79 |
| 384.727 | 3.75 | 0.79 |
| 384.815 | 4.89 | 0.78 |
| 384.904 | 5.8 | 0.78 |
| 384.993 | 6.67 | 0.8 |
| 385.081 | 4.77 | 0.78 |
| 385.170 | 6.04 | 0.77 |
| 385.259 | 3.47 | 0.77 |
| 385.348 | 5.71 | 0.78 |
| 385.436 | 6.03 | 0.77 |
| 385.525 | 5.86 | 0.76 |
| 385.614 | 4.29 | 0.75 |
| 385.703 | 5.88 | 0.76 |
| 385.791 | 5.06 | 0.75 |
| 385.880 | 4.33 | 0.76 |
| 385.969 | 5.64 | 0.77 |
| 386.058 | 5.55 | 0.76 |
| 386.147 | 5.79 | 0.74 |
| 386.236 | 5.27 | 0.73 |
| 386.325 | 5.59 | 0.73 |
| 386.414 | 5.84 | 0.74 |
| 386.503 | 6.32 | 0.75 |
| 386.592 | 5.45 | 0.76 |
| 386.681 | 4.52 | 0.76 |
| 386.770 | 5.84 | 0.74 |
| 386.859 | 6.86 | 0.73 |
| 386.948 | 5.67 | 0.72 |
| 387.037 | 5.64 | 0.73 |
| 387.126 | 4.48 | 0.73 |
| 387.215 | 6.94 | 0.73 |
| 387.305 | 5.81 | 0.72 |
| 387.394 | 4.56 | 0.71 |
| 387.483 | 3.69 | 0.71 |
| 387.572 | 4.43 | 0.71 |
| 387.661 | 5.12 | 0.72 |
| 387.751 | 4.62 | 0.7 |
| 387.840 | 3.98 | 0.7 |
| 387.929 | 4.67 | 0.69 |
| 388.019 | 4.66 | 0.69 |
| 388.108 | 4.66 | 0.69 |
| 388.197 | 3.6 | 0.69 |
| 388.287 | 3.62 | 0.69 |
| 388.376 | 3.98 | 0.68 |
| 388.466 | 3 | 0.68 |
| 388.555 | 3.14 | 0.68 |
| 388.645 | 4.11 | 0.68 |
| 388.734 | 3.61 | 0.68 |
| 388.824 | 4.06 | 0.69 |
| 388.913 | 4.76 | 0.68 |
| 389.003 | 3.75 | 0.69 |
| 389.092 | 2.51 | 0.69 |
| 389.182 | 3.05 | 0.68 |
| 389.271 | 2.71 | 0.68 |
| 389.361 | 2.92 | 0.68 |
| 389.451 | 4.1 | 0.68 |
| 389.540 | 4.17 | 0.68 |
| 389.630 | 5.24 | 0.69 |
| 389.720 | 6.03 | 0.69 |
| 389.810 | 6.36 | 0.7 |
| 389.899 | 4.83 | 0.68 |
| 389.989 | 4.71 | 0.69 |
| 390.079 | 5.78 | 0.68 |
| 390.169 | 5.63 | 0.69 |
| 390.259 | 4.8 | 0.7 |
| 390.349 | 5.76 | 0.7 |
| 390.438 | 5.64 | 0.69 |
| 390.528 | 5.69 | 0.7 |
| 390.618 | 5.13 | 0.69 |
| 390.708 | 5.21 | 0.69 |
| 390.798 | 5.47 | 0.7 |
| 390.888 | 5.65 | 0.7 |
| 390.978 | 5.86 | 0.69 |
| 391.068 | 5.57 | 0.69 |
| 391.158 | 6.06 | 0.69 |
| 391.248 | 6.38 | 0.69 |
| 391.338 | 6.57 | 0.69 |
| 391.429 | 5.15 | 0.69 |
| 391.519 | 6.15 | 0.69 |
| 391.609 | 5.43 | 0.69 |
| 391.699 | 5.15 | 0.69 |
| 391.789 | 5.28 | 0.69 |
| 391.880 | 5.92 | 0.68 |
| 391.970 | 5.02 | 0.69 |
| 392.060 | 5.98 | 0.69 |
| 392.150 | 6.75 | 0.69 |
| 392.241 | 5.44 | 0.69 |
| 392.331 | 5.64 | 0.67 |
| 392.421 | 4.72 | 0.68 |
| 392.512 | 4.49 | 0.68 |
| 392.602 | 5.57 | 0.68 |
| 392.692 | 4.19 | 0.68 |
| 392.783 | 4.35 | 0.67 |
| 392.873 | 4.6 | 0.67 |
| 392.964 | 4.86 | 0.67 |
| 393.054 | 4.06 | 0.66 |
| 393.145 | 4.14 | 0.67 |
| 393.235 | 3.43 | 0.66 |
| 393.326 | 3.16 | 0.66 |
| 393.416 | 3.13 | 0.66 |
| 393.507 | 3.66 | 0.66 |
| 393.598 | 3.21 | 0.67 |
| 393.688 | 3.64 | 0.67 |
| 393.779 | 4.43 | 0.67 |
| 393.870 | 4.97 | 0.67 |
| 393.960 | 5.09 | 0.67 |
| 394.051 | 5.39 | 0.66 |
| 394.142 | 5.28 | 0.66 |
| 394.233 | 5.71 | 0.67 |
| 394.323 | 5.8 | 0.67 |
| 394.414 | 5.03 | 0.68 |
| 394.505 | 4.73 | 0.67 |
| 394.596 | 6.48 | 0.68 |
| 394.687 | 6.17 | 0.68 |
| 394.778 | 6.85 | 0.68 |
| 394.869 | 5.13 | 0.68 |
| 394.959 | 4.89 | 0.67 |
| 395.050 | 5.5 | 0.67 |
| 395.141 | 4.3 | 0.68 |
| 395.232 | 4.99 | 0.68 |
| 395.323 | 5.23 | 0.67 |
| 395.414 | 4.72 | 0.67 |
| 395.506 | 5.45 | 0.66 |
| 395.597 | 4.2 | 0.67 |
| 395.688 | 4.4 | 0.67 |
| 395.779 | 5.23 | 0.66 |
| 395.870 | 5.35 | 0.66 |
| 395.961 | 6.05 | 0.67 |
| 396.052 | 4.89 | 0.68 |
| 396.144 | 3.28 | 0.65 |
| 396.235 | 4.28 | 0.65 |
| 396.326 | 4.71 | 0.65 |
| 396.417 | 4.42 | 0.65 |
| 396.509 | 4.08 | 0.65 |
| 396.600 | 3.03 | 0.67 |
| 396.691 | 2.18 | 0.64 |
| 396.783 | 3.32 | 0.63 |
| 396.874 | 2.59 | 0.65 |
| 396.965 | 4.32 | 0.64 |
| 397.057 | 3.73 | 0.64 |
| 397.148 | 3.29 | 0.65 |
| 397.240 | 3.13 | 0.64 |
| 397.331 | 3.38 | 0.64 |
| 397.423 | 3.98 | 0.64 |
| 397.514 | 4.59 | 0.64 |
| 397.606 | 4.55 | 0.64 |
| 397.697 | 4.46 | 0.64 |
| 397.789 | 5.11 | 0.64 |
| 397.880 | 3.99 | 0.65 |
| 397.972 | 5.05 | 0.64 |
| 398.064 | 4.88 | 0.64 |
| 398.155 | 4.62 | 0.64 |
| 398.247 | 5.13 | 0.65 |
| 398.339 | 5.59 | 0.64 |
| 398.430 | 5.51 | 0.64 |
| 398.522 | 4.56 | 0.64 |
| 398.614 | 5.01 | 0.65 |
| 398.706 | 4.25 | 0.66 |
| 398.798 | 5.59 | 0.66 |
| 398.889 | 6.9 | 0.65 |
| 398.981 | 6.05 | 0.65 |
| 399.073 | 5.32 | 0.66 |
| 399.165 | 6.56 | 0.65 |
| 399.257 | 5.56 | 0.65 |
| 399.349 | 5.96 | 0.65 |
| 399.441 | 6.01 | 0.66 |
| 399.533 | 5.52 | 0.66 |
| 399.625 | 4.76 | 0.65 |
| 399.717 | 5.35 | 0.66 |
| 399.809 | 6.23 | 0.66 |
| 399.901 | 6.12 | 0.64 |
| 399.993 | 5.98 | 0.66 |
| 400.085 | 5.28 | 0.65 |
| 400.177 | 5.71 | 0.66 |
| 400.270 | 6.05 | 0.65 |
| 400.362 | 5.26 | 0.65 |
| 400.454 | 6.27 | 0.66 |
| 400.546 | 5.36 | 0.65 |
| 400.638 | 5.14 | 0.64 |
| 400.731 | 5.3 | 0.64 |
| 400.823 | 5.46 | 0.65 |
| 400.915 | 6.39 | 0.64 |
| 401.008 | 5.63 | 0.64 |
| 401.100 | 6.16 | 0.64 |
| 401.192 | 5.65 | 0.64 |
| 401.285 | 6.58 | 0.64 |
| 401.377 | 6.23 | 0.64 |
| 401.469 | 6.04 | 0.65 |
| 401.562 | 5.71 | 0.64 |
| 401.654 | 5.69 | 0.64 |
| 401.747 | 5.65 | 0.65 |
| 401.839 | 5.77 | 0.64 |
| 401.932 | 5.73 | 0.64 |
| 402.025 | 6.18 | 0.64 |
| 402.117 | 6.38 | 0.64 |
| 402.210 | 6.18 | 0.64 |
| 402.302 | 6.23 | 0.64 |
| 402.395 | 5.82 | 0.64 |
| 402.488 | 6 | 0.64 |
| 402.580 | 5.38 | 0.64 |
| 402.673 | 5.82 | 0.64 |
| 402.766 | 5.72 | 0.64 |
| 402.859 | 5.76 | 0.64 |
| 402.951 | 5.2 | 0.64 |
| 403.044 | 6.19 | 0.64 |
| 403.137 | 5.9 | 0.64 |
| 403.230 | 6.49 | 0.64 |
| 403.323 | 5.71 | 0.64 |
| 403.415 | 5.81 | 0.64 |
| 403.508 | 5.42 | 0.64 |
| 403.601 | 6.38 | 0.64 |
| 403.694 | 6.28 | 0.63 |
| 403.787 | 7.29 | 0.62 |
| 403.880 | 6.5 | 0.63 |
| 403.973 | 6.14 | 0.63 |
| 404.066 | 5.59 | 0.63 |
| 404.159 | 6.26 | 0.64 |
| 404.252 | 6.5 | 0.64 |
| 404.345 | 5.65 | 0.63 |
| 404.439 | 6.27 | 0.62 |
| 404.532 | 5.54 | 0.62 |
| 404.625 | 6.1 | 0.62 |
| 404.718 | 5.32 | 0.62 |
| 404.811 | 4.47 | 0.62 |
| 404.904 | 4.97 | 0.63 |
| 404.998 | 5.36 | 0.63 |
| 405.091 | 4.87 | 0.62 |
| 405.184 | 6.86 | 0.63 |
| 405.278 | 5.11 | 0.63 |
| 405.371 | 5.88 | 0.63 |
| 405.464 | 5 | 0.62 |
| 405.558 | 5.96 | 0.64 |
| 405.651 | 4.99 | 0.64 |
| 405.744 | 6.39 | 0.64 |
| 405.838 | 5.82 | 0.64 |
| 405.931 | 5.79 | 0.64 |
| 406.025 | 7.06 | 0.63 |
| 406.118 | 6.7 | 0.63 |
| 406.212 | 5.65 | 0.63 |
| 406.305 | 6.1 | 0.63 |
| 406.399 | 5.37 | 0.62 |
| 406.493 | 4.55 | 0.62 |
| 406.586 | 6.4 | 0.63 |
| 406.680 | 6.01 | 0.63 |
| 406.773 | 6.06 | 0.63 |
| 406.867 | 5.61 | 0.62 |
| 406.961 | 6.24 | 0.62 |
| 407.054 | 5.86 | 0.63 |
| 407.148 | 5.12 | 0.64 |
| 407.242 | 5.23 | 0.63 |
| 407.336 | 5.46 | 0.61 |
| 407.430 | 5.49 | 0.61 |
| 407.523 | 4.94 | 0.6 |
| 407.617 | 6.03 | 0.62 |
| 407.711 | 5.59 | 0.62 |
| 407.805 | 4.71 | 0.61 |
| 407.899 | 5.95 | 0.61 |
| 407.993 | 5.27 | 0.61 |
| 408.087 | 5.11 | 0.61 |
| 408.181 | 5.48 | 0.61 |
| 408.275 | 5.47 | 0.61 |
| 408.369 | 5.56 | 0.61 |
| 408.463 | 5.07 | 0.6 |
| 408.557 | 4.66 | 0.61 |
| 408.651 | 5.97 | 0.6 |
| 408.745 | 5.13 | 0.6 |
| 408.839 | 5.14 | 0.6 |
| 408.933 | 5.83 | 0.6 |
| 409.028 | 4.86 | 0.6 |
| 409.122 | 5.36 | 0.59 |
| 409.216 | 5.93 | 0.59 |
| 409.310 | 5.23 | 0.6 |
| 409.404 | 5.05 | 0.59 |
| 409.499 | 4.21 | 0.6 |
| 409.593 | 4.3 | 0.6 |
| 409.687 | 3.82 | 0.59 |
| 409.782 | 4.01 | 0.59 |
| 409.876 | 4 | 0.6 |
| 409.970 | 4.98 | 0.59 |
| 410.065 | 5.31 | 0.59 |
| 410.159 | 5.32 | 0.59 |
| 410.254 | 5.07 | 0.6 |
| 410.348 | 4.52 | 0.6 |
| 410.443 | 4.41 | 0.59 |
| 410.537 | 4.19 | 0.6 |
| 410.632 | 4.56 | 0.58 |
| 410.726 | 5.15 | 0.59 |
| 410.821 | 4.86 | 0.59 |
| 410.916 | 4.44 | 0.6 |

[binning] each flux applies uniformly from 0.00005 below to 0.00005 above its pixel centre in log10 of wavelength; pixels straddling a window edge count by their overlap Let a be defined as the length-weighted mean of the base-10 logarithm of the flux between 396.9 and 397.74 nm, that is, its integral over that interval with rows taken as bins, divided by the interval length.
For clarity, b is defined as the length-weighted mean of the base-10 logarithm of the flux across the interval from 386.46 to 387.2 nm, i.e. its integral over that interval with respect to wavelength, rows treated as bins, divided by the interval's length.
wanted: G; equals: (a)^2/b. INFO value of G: 0.46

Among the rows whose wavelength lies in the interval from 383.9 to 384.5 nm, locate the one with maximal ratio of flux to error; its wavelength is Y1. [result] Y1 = 384.461 nm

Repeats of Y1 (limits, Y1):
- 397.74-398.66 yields 398.339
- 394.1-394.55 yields 394.323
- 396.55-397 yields 396.965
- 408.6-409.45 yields 409.216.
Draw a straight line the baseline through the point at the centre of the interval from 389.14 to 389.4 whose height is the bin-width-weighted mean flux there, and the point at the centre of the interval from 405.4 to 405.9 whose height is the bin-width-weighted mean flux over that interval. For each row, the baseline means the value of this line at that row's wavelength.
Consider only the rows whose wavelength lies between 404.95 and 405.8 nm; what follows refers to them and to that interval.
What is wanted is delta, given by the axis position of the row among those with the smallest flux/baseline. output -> 405.091 nm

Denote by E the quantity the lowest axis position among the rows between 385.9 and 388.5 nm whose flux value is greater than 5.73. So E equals 386.147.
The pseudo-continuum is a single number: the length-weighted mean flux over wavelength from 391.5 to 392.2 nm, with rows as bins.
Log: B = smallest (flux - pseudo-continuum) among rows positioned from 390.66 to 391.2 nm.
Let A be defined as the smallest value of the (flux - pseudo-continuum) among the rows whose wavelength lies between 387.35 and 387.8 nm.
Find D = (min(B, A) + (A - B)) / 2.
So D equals -1.8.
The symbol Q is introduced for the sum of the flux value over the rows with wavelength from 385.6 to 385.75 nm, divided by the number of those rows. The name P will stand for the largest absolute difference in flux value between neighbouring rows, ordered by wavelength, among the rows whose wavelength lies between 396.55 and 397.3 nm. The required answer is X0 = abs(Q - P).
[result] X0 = 3.4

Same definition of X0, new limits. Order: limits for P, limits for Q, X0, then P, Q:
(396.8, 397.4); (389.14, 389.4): 1.2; 1.7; 2.9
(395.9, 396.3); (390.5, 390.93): 3.8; 1.6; 5.4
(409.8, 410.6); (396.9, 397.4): 2.6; 1.0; 3.6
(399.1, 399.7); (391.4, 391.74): 4.5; 1.0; 5.5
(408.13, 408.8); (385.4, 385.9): 3.9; 1.3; 5.2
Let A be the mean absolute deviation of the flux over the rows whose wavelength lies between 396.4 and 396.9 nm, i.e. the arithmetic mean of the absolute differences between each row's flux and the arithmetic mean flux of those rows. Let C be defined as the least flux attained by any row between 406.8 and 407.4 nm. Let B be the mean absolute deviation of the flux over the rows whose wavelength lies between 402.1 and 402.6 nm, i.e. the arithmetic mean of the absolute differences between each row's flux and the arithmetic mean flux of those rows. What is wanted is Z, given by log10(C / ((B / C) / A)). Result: 1.82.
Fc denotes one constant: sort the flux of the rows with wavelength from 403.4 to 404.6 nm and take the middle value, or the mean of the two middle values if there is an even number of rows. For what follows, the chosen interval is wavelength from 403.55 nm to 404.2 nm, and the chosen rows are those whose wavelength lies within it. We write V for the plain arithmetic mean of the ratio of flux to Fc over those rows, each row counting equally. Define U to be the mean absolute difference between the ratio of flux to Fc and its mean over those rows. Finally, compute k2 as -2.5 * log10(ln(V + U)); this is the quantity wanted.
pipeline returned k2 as 3.0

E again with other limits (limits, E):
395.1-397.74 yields 395.961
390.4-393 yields 390.978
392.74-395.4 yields 394.323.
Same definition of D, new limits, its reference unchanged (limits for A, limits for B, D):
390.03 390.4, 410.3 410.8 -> -0.4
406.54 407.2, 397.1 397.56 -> -0.3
